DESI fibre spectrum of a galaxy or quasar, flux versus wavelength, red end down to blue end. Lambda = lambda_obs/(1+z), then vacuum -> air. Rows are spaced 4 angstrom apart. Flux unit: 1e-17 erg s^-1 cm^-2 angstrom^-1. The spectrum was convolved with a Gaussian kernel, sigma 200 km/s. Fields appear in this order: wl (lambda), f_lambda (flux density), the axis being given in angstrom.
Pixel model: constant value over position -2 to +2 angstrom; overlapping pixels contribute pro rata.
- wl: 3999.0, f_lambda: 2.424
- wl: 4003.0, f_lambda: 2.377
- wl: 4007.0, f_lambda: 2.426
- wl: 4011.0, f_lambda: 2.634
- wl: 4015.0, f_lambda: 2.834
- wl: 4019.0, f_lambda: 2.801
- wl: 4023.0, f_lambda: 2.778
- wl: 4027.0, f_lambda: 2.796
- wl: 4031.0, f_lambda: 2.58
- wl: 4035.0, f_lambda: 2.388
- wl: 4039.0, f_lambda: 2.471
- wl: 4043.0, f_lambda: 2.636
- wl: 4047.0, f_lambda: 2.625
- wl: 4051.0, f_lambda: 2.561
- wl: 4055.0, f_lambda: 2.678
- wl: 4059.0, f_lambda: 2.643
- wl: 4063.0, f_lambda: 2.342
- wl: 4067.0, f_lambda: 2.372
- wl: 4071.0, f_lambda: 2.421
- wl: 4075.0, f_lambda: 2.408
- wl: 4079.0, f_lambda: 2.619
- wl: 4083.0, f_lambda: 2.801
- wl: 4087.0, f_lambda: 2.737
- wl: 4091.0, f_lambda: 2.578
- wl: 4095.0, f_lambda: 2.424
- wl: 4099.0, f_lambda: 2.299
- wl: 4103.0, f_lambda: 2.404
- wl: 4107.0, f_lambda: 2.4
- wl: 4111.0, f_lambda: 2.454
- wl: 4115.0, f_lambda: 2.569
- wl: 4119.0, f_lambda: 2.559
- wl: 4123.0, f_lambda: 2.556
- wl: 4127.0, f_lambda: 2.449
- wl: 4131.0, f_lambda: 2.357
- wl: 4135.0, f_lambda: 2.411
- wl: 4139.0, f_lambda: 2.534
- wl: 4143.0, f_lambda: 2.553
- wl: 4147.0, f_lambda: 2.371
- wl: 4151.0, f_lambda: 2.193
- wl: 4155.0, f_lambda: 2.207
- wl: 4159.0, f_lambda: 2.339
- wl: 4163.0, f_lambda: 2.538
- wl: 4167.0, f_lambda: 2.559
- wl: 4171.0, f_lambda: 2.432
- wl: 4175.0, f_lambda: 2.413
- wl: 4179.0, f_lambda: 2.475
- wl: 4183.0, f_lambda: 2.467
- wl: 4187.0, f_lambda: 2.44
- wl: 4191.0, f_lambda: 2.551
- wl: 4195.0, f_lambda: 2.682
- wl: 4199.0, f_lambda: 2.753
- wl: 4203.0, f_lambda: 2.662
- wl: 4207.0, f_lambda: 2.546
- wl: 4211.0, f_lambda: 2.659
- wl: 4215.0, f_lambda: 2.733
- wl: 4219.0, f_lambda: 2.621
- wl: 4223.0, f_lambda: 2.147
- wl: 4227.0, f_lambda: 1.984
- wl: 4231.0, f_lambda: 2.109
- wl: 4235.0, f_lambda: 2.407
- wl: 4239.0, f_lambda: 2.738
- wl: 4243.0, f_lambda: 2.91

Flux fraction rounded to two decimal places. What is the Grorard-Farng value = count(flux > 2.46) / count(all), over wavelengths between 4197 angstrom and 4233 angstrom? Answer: 0.67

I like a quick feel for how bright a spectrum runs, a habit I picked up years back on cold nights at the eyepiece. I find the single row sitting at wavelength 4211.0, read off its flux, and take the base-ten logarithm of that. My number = 0.425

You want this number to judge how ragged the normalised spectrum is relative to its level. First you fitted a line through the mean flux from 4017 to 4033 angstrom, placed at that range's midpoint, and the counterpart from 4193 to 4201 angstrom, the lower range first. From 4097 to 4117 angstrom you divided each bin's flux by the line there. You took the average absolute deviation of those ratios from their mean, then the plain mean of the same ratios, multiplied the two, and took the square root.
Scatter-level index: 0.151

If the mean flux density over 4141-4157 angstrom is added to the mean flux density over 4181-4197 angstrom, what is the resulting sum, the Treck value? 4.87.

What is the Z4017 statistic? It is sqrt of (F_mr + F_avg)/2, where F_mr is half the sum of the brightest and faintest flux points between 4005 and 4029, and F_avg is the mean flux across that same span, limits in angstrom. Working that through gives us 1.63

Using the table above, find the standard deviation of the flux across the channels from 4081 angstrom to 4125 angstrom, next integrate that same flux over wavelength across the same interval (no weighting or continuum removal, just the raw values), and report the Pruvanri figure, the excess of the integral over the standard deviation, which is 111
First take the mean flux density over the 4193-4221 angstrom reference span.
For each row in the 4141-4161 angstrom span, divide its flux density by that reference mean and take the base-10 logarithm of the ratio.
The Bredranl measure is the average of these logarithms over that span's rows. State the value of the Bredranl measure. -0.059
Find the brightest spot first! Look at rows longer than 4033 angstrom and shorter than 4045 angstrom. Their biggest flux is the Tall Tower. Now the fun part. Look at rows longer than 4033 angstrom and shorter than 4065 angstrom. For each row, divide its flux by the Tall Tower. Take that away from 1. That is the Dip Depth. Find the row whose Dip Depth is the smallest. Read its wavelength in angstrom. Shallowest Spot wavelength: 4055.0 angstrom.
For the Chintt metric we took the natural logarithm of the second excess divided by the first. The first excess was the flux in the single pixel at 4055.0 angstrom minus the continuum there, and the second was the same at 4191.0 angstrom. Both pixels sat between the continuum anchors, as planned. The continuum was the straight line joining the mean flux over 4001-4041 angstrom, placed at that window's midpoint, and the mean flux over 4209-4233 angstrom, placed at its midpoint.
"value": 0.25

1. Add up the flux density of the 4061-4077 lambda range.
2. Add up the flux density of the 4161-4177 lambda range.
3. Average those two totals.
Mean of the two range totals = 9.74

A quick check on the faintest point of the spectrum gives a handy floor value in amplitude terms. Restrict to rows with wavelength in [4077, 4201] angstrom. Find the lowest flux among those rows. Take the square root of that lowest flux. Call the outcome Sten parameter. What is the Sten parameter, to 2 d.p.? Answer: 1.48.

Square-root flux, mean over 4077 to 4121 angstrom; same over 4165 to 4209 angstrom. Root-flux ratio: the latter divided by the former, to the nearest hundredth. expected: 1.00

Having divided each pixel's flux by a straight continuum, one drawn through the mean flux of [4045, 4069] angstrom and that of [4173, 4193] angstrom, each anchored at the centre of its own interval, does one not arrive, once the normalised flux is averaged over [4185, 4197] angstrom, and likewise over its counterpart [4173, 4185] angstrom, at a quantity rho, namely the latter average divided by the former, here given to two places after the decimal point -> 0.96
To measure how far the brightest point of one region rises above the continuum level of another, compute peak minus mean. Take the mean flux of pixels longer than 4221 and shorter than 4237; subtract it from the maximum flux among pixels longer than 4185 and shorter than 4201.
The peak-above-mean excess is 0.59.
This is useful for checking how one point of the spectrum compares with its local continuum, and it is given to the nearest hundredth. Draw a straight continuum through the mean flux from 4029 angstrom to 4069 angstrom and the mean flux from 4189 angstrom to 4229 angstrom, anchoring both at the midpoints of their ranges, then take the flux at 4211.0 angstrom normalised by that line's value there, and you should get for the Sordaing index 1.05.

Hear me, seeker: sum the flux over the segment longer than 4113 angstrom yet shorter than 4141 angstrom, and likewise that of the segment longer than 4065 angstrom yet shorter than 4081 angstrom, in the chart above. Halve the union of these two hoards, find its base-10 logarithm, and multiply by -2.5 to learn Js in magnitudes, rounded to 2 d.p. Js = -2.84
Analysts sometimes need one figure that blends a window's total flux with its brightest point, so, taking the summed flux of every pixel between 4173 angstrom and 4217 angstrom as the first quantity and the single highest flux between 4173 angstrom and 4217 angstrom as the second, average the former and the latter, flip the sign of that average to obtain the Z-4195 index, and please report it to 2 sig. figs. -16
